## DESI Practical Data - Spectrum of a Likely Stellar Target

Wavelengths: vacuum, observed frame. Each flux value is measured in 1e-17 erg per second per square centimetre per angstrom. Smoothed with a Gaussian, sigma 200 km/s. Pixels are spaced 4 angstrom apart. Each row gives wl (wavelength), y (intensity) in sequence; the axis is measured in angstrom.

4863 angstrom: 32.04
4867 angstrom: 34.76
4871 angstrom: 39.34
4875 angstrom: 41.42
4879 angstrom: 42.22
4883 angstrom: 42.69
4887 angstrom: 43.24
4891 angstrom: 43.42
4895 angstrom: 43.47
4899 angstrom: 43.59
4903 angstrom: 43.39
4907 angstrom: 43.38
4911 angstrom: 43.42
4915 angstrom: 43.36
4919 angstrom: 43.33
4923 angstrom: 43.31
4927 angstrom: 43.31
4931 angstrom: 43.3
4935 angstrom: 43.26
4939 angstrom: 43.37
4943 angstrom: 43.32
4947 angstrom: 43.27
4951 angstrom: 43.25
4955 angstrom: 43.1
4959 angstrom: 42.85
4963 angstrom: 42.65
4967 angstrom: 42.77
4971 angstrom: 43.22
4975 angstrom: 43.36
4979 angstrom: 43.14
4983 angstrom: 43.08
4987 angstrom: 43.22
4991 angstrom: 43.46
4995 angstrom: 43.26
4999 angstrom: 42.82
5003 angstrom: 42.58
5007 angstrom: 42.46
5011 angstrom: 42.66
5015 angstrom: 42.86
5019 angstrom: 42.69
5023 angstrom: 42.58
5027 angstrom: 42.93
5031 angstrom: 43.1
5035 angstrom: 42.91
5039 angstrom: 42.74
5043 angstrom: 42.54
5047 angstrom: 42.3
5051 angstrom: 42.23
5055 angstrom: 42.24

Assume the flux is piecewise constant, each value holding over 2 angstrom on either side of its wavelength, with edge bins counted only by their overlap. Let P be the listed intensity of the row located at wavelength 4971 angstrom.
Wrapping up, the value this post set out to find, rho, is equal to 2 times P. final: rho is 86.4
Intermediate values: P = 43.22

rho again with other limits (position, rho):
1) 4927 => 86.6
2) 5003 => 85.2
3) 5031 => 86.2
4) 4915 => 86.7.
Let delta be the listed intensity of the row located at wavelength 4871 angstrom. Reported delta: 39.34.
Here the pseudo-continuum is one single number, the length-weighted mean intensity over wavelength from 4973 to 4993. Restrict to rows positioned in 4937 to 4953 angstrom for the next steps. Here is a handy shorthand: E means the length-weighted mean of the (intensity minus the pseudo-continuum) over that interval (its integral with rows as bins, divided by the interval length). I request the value 0.05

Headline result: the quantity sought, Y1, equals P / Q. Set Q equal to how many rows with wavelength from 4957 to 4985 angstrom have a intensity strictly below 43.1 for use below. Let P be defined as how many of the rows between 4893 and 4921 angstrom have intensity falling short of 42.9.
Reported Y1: 0.00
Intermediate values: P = 0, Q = 4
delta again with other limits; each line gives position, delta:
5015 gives 42.86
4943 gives 43.32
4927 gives 43.31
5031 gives 43.1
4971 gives 43.22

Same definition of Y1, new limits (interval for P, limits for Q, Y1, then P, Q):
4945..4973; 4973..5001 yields 1.50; 3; 2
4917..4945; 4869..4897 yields 0.00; 0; 4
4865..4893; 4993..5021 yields 0.83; 5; 6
